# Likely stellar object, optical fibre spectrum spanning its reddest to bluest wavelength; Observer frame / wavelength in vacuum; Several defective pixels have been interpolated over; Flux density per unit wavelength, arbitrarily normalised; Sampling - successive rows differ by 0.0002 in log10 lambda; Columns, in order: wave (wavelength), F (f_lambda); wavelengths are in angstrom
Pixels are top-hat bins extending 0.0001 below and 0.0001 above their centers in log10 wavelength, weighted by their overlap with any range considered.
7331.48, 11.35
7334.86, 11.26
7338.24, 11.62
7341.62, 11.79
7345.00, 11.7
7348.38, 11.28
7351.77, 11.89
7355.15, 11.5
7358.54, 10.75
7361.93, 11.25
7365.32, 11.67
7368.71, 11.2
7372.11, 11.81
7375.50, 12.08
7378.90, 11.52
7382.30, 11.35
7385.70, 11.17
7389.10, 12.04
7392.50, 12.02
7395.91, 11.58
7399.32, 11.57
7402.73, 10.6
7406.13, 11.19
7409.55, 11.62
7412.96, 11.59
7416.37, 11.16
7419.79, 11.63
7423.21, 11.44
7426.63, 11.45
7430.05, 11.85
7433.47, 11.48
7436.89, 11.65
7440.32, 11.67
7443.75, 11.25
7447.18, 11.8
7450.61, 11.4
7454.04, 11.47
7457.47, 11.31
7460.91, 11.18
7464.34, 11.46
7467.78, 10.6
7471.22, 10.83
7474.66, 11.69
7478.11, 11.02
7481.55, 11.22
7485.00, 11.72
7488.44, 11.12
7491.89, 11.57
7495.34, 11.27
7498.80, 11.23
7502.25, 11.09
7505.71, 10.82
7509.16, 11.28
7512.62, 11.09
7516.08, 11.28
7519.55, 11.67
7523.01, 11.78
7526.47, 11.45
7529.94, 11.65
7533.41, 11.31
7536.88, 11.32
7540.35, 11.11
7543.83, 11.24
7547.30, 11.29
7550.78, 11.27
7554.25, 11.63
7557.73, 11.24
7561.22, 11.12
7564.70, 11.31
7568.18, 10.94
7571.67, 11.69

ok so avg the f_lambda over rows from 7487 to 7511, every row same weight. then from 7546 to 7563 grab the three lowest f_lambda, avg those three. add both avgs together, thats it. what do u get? 22.41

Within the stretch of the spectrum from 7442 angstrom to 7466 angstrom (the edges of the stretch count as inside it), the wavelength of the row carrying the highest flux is 7447.18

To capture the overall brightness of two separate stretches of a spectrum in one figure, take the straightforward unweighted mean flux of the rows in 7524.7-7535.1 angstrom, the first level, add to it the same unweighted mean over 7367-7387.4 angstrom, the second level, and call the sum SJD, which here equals 23.0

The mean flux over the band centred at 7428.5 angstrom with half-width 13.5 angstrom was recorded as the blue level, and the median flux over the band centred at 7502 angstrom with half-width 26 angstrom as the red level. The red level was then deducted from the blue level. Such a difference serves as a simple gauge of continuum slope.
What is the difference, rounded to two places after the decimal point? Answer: 0.27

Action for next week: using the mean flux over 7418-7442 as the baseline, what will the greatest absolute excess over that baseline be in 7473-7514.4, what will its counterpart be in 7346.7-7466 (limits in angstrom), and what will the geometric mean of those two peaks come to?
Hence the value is 0.88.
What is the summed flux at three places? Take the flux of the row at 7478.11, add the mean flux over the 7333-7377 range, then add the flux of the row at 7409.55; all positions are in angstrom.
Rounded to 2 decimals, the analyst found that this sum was 34.16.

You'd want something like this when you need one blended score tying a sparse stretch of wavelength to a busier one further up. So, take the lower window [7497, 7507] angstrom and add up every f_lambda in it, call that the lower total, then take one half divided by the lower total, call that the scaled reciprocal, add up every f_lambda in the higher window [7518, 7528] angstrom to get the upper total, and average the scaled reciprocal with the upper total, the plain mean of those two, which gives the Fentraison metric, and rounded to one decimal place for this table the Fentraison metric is 17.5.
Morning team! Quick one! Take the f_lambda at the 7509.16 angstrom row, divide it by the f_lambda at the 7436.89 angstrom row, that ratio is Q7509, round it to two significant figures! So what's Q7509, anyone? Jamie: 0.97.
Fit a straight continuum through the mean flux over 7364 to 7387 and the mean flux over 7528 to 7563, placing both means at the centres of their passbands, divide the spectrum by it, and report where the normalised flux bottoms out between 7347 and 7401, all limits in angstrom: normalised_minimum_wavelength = 7358.54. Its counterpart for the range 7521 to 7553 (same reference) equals 7540.35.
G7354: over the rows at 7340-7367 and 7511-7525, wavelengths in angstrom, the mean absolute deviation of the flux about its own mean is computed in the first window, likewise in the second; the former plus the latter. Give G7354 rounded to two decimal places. 0.56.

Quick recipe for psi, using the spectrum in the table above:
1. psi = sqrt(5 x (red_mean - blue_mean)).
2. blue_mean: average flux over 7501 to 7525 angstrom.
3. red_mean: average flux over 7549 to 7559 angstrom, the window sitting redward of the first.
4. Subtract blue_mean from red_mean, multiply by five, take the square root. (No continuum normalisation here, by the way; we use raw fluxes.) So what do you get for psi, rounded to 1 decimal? 0.7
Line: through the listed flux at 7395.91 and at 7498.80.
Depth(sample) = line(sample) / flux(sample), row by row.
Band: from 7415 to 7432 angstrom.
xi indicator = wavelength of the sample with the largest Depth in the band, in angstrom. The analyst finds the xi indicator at 7416.37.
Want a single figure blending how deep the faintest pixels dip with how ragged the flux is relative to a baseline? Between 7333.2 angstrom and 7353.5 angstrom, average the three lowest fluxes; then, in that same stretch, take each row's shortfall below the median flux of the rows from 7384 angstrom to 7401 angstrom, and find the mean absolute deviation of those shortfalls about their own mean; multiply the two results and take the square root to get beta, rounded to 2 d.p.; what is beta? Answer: 1.56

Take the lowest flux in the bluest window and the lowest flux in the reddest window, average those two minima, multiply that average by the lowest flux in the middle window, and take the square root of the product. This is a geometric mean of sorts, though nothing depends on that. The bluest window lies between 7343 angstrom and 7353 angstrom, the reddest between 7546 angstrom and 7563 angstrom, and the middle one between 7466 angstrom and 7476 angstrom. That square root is 10.9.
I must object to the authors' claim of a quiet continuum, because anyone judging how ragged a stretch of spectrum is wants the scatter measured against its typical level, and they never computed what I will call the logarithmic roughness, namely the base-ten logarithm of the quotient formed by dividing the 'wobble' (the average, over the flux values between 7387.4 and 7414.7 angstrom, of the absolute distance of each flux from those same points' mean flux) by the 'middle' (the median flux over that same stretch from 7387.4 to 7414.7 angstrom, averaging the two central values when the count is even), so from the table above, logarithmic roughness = -1.6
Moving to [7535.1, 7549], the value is -2.2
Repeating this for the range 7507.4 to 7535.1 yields -1.8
